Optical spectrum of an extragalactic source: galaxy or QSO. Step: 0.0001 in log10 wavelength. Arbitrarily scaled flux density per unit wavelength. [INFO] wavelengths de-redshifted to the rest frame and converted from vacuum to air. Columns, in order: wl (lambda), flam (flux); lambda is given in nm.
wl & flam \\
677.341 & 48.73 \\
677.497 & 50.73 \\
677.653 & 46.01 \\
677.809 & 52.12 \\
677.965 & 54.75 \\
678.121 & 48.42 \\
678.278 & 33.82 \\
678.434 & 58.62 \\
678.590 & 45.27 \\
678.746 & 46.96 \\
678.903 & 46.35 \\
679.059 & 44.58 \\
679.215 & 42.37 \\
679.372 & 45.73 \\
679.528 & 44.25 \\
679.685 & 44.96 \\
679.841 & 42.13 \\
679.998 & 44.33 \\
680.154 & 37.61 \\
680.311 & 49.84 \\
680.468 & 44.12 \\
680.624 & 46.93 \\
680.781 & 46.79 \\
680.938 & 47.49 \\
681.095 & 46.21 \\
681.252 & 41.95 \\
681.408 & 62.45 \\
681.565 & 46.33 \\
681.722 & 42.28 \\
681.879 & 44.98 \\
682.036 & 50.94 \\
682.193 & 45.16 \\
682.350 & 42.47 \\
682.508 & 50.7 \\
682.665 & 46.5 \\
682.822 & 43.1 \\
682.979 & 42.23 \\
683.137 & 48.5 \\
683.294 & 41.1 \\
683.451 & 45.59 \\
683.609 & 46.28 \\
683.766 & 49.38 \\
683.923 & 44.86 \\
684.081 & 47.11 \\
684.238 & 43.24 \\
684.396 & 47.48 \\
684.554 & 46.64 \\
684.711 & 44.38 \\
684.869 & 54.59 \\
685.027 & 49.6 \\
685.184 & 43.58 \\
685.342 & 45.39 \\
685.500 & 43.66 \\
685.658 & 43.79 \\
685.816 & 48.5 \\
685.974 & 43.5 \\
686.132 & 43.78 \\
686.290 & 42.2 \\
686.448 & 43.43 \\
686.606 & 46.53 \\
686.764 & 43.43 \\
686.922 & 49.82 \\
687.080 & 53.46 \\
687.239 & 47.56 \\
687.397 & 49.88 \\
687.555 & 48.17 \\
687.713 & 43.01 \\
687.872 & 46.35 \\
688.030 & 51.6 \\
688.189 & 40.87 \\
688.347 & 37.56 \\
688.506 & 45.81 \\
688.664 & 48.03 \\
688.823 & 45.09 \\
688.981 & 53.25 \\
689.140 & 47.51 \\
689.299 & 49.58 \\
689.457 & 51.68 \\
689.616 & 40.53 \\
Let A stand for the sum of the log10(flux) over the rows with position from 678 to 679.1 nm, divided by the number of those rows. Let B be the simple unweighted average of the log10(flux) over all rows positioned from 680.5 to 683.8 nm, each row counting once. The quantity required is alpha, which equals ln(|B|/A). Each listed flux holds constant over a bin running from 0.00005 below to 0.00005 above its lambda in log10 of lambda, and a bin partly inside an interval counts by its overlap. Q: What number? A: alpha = 0.0032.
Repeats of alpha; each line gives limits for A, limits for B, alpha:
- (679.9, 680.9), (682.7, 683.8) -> 0.0018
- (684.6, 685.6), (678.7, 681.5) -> -0.0062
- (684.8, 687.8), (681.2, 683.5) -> -0.0021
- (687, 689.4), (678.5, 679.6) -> -0.0110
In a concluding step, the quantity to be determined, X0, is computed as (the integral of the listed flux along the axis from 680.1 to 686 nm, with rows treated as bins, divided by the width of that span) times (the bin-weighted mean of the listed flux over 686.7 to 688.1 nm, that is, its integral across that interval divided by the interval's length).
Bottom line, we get 2228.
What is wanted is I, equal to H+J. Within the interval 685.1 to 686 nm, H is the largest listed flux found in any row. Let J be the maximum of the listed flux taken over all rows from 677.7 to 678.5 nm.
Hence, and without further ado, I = 107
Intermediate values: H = 48.5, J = 58.62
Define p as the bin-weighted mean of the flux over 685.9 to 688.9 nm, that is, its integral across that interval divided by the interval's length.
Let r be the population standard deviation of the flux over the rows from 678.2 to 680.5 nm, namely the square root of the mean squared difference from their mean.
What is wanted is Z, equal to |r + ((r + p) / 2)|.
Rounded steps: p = 45.8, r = 5.2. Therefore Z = 31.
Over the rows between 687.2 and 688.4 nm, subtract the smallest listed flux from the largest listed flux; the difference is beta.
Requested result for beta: 14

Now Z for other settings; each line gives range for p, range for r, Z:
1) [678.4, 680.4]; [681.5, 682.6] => 28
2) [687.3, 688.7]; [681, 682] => 33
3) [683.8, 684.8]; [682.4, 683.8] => 28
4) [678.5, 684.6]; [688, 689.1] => 31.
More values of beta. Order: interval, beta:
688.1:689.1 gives 16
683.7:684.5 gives 6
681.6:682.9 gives 9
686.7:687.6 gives 10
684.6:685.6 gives 11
